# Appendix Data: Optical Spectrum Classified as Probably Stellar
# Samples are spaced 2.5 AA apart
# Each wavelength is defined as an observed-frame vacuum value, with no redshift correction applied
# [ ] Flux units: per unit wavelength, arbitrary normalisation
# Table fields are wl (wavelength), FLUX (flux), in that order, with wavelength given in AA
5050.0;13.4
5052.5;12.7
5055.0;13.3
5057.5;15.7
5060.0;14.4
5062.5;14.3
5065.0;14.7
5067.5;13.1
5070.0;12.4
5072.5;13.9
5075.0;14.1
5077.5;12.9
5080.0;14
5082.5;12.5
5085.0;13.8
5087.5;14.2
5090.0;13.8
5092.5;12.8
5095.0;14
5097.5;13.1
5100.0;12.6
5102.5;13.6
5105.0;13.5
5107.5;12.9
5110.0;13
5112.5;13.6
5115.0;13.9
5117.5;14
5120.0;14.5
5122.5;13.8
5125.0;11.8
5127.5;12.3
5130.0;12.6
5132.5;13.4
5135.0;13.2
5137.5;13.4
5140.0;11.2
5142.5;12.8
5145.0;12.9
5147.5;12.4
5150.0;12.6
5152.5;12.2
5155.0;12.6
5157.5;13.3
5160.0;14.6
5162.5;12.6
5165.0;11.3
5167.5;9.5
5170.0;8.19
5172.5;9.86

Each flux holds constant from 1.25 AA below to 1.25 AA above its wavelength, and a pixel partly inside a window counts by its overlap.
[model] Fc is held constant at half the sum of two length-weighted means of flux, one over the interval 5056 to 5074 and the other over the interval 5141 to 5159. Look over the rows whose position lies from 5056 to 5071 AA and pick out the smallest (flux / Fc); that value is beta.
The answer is 0.93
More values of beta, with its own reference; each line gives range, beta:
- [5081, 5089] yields 0.93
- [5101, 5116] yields 0.96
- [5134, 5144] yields 0.84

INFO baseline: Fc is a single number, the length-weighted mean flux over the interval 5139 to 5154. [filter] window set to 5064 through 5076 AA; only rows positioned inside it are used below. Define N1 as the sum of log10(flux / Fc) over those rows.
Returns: 0.21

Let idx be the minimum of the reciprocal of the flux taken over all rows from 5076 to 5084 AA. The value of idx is 0.071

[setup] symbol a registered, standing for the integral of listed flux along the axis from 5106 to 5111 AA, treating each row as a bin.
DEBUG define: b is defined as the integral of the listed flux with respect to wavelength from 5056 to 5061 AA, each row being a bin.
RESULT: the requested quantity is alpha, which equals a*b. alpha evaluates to 4864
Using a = 65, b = 75.0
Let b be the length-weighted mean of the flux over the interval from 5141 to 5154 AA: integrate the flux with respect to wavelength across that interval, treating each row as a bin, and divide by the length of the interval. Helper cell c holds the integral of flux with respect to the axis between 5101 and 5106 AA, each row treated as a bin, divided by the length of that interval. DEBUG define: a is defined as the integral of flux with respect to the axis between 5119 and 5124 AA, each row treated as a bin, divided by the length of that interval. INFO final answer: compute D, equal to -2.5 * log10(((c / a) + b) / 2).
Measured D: -2.07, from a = 14.0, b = 12.6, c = 13.5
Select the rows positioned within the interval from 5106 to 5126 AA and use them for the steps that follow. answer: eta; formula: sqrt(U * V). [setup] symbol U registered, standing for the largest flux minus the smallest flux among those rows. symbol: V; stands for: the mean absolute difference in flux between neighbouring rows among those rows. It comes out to 1.29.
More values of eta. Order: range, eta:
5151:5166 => 1.94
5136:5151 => 1.42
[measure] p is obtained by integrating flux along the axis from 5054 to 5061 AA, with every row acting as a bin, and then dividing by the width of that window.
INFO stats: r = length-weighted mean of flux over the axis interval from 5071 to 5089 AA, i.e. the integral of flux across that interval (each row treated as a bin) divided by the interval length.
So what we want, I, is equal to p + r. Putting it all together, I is 28.1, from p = 14.5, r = 13.6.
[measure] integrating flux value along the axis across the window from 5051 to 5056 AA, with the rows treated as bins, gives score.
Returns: 65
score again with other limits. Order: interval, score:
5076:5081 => 67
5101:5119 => 243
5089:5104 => 200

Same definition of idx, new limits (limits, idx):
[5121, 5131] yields 0.072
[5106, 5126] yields 0.069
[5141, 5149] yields 0.078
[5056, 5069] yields 0.064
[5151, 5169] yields 0.068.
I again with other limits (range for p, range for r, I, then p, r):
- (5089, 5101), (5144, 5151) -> 25.9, 13.3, 12.6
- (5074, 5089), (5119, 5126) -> 27.0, 13.6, 13.4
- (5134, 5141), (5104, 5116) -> 26.0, 12.6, 13.4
